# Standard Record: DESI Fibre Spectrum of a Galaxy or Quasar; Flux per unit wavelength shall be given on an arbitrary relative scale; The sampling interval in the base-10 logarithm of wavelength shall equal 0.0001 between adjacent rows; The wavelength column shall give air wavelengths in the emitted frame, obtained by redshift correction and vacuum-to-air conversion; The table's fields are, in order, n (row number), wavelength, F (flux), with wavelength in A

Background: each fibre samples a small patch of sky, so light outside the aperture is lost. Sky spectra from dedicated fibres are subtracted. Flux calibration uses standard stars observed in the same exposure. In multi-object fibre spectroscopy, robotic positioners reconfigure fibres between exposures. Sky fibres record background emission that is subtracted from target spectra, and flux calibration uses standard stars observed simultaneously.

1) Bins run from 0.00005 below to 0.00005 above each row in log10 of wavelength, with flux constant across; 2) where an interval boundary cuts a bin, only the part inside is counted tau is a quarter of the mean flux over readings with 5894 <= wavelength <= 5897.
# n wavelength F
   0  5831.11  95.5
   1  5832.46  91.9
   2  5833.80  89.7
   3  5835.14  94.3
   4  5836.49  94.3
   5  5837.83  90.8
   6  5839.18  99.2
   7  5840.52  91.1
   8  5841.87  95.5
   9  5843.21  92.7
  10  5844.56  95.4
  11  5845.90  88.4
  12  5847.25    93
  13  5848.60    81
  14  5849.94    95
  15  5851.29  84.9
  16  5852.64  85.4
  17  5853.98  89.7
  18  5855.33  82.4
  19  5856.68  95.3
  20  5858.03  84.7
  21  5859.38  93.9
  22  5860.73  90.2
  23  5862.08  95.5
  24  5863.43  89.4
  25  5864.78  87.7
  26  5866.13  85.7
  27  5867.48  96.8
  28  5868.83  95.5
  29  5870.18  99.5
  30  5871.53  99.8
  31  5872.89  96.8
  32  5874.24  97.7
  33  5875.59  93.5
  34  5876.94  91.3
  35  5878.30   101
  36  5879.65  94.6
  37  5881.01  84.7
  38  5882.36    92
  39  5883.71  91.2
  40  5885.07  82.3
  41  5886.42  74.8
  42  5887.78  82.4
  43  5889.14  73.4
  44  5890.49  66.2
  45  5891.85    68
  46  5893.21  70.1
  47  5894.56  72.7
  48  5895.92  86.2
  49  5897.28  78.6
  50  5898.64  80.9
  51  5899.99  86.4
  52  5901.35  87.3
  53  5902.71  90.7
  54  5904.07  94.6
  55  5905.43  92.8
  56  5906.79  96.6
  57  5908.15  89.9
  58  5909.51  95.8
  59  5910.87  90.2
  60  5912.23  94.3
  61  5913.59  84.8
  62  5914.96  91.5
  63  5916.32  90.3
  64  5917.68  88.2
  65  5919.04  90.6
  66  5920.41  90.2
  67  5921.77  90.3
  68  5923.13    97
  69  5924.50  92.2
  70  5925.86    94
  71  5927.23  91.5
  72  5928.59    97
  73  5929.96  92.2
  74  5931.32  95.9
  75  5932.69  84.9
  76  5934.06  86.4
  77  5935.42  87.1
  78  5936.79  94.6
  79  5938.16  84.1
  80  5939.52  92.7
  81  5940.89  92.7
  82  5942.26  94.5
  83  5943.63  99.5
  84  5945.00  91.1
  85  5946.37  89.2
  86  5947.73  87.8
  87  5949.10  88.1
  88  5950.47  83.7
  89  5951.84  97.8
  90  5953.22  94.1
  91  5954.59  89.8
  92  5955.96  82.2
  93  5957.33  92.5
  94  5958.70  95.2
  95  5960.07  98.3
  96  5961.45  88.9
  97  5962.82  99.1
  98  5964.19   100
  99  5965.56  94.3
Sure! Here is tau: 19.9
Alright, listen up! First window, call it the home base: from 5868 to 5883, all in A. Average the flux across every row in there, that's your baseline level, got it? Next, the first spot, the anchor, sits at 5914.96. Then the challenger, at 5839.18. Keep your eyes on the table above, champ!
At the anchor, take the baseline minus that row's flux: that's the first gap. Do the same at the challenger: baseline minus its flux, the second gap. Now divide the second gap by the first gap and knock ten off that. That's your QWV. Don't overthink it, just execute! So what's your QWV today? -11.1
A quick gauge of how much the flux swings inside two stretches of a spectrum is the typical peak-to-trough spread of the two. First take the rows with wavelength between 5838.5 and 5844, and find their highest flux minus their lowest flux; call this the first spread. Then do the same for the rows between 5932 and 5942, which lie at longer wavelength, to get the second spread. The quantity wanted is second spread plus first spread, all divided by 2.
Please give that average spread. 9.3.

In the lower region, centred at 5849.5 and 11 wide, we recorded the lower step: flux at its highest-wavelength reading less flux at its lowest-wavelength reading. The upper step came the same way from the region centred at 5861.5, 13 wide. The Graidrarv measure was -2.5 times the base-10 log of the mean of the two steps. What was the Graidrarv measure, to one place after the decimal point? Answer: -1.6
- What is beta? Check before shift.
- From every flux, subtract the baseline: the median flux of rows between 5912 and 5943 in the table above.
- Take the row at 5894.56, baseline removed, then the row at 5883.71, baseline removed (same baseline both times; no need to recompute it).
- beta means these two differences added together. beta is -19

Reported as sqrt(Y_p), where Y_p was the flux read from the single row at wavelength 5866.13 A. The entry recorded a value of 9.3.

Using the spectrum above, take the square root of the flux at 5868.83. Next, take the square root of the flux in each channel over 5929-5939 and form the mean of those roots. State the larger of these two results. 9.77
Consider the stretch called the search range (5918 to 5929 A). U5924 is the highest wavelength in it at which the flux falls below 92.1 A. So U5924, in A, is 5927.23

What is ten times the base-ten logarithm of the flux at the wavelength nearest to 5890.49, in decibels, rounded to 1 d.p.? 18.2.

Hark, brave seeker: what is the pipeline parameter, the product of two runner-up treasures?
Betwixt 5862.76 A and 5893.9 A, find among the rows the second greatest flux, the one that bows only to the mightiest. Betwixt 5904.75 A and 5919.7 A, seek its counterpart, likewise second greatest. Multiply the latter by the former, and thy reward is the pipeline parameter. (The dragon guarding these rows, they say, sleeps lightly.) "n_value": 9561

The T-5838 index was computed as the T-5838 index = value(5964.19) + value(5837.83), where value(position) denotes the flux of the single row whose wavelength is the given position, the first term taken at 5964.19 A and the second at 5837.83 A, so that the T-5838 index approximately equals 191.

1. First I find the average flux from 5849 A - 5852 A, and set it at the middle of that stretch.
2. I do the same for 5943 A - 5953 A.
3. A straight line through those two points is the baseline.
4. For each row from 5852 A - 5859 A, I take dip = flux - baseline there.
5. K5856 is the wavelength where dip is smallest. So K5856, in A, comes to 5855.33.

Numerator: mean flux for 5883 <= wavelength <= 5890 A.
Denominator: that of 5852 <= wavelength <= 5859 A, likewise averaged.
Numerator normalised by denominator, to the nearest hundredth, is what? 0.92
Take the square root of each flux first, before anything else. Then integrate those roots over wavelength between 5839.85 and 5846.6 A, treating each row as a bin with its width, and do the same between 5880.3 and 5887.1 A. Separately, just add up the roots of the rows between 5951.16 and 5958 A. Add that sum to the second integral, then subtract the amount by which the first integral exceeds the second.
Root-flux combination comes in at 108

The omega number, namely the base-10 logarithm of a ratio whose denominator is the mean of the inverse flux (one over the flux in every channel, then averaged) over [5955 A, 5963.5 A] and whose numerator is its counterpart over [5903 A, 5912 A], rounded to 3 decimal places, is -0.004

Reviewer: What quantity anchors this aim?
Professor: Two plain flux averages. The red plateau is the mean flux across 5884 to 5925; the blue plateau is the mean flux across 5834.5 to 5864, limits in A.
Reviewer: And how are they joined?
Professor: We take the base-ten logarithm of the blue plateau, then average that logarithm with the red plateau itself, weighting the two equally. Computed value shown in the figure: 43.8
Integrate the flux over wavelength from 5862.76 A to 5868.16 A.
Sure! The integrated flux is 486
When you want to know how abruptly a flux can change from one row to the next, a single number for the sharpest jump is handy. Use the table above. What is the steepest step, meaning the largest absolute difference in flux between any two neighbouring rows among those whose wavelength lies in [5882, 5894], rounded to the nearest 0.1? 9.0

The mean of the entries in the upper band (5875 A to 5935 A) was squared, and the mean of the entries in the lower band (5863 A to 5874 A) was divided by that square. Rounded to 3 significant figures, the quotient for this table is 0.0122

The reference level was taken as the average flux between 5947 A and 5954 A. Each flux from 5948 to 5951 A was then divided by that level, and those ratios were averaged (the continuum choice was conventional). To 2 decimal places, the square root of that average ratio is 0.98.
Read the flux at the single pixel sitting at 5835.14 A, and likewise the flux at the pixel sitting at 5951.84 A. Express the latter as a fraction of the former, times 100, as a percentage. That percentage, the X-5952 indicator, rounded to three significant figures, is 104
